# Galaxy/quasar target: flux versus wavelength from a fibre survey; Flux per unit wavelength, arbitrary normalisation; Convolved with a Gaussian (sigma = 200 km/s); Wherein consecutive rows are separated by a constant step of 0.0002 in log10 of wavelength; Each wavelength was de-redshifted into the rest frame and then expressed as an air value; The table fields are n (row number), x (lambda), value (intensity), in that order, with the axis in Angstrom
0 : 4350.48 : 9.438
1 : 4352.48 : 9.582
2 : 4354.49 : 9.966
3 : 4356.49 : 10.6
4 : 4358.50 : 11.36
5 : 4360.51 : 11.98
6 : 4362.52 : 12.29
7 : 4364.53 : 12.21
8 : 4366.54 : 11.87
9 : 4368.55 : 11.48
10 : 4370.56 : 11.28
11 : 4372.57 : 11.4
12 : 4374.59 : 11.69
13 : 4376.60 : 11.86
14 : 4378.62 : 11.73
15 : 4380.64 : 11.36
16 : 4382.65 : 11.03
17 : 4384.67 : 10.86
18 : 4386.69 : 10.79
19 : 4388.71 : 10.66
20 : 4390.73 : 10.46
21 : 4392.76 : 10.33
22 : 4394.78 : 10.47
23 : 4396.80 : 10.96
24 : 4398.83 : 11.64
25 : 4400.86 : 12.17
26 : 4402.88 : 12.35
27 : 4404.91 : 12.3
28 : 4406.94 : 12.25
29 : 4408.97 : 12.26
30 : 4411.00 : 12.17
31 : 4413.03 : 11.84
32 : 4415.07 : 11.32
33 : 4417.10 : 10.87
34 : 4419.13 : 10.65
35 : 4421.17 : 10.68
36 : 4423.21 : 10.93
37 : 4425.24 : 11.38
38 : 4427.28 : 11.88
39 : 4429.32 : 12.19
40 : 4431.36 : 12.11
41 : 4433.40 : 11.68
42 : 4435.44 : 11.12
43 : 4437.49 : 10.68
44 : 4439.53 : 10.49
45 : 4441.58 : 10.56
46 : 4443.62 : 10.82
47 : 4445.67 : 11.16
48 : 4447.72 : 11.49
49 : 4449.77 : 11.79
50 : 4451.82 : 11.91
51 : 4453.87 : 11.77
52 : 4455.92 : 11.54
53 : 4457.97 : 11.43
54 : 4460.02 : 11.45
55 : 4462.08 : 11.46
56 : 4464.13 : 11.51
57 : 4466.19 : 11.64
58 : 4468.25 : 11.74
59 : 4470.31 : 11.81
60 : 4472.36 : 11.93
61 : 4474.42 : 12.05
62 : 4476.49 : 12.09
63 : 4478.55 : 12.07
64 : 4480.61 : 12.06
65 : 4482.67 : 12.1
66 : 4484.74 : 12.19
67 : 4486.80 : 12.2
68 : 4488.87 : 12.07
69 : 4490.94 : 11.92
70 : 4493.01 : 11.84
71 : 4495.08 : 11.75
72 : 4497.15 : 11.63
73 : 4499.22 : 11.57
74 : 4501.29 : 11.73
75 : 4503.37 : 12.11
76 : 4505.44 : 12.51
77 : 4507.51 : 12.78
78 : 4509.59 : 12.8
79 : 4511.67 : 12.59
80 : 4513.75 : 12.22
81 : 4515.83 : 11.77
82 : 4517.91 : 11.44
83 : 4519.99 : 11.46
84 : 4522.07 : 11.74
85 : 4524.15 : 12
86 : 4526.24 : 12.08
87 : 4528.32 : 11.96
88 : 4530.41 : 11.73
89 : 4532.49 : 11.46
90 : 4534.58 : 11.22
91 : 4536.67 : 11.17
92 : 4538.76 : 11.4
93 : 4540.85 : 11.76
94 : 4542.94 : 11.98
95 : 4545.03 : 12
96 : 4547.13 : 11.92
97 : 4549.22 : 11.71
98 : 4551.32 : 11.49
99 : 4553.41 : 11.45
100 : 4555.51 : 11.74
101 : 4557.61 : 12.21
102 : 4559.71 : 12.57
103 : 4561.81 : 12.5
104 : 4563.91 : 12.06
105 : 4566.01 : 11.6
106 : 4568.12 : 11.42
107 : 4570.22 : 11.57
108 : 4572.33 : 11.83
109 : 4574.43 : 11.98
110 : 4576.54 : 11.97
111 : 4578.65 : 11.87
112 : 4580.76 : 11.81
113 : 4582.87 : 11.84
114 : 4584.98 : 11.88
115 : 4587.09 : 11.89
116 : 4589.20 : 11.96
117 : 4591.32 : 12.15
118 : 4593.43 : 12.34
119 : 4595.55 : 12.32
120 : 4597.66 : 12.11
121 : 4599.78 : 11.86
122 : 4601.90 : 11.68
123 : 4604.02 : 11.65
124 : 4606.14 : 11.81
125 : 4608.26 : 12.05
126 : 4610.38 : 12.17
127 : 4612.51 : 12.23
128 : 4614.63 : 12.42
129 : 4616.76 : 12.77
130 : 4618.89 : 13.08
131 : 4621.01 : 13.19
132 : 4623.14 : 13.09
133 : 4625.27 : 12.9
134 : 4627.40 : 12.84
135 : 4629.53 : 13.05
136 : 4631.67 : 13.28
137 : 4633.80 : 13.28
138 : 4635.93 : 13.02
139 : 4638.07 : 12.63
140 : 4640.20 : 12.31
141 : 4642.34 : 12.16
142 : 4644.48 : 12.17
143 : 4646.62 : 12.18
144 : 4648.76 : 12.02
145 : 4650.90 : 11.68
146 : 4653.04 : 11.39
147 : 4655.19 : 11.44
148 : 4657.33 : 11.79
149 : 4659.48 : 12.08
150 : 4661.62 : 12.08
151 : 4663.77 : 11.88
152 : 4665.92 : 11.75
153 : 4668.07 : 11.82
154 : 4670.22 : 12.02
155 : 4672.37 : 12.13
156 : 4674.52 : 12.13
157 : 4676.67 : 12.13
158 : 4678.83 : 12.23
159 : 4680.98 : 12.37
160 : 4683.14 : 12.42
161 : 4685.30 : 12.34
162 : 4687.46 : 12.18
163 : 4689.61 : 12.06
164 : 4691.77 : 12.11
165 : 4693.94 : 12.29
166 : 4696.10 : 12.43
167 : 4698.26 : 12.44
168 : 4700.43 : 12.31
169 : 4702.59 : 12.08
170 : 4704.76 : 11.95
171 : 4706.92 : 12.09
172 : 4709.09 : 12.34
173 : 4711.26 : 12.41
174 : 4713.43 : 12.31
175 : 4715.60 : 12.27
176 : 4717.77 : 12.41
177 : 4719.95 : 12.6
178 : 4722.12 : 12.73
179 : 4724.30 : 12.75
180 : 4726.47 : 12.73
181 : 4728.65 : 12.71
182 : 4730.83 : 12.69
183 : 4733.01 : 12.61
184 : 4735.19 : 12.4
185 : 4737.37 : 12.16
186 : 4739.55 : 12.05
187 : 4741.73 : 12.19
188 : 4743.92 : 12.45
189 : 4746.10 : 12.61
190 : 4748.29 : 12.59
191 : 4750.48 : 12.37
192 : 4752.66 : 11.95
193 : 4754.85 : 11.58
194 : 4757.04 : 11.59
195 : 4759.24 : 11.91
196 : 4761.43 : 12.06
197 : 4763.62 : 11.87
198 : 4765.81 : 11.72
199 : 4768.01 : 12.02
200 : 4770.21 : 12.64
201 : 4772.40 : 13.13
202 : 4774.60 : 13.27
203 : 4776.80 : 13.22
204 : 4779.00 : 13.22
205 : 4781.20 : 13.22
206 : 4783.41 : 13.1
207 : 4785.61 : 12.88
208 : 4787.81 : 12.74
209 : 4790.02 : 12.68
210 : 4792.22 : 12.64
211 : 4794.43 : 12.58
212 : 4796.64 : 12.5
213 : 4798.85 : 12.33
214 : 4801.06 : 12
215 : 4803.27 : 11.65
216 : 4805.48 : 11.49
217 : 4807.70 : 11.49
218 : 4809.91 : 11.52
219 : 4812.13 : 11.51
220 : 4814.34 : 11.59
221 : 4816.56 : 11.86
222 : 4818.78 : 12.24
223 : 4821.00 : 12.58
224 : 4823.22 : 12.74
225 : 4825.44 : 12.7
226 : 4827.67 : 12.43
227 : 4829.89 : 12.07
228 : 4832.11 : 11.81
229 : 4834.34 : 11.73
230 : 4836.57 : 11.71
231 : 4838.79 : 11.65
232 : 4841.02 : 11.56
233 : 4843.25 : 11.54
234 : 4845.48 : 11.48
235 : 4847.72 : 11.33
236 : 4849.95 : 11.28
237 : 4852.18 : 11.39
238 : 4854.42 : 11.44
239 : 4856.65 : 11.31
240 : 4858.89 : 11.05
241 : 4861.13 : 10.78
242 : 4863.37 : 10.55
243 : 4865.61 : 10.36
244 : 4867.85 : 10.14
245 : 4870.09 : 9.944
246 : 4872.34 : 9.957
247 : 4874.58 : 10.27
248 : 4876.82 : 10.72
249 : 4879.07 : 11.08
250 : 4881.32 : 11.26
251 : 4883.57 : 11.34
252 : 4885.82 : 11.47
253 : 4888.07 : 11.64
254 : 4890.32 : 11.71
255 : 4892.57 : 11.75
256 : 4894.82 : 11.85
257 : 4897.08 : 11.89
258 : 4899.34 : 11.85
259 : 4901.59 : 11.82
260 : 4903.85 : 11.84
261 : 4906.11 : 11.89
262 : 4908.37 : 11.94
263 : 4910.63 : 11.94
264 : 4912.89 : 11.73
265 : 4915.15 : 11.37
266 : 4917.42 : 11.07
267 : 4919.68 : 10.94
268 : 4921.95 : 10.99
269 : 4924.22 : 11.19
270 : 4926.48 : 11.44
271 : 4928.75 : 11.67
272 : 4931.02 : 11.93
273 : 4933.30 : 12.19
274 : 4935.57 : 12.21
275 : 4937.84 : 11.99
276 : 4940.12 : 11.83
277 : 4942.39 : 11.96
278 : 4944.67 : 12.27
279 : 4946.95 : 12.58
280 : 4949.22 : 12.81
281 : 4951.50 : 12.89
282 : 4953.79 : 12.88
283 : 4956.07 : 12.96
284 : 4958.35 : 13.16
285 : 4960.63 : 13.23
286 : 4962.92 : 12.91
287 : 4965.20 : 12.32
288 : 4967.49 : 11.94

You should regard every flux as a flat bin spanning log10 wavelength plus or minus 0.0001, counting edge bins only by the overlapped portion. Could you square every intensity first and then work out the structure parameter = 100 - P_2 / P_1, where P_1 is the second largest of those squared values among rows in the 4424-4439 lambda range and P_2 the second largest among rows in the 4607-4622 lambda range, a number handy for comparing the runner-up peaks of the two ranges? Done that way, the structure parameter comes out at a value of 98.8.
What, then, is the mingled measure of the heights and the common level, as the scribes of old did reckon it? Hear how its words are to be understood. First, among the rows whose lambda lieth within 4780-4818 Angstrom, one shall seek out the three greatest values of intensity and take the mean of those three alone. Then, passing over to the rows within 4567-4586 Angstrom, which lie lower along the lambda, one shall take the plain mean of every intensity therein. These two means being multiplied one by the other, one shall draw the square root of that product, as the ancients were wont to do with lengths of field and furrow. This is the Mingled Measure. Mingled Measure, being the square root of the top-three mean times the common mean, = 12.4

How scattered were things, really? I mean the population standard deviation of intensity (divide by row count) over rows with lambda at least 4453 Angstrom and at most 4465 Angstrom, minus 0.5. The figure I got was -0.39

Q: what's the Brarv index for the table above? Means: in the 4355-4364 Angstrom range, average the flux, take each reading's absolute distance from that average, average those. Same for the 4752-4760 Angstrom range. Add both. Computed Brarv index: 0.75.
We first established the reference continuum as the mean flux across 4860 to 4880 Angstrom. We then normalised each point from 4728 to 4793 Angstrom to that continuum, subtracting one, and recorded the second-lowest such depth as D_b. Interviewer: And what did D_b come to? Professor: 0.11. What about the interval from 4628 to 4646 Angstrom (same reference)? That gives 0.17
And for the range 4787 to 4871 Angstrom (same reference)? -0.03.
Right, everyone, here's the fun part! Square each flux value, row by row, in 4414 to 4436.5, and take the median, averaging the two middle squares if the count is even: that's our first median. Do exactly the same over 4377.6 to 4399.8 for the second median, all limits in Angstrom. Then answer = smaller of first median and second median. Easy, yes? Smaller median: 118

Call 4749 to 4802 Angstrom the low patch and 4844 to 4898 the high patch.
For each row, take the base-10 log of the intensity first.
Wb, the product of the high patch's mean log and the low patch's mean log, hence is 1.14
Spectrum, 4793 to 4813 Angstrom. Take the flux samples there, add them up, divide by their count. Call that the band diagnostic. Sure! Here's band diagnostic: 11.9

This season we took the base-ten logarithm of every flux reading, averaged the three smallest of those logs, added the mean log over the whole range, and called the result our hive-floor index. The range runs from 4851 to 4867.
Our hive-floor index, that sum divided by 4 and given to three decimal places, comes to 0.516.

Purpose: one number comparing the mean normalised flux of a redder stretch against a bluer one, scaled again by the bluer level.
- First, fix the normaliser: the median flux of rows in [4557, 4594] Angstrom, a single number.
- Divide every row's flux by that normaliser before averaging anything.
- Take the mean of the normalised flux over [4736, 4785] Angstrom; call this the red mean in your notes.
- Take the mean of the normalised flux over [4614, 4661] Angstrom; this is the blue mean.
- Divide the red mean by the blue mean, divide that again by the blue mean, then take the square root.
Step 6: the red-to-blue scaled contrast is 0.97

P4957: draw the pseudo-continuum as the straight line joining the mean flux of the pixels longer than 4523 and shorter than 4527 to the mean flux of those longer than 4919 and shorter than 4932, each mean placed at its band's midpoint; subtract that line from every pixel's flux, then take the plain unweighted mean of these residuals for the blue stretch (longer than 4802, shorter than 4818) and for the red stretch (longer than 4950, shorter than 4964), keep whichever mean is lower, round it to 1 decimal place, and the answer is 0.0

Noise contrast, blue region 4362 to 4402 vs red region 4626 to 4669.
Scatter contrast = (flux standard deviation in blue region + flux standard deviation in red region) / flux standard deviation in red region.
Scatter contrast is 2.04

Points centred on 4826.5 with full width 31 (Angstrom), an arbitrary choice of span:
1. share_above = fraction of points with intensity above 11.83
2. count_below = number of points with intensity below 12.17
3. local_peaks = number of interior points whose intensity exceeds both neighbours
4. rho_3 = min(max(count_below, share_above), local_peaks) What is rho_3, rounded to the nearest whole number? 1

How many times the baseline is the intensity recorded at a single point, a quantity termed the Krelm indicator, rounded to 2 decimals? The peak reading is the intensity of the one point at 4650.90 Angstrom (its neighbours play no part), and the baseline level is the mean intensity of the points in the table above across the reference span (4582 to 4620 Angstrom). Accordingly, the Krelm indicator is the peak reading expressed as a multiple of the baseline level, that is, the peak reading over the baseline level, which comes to 0.96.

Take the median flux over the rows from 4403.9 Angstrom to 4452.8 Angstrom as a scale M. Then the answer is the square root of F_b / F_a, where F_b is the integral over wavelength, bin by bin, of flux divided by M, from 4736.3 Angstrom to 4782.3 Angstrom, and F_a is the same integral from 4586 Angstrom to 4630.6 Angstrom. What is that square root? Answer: 1.02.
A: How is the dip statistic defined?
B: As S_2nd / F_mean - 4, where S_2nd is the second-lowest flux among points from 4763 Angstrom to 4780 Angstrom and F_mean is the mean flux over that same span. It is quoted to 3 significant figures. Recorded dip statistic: -3.06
